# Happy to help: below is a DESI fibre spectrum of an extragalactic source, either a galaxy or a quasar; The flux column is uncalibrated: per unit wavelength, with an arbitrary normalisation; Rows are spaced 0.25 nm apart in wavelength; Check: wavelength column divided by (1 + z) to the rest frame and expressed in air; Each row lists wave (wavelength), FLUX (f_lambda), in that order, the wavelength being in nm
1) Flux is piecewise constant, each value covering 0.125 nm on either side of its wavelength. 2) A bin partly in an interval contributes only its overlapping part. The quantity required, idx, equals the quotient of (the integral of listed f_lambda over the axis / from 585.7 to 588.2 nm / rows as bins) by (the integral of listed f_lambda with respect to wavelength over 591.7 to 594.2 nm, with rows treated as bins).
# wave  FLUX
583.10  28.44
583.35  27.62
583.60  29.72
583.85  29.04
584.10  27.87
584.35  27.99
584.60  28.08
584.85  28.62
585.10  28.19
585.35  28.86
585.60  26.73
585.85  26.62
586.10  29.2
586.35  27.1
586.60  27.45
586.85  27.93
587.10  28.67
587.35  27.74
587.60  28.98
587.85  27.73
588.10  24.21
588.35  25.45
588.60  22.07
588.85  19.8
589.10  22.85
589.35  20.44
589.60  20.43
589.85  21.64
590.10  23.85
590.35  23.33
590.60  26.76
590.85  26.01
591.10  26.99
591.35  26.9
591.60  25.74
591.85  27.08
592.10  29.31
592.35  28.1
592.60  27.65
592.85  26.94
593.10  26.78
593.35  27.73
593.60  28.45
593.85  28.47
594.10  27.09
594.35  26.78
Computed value 0.99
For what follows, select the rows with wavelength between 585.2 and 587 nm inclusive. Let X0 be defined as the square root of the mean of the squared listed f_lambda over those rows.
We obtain 28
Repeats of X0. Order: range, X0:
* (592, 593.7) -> 28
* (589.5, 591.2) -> 24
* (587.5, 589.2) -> 25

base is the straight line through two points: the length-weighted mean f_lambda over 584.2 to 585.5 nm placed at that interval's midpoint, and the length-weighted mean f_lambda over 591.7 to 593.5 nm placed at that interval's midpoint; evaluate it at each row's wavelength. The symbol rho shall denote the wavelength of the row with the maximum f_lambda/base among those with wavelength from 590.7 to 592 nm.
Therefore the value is 591.85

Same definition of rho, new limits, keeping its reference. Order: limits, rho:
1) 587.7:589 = 587.85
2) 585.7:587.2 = 586.10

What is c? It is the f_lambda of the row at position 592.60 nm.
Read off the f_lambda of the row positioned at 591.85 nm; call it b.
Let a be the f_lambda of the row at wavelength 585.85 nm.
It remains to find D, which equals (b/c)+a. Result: 27.6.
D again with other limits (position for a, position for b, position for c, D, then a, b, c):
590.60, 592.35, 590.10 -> 27.9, 26.76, 28.1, 23.85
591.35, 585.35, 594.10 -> 28.0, 26.9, 28.86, 27.09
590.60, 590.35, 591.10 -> 27.6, 26.76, 23.33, 26.99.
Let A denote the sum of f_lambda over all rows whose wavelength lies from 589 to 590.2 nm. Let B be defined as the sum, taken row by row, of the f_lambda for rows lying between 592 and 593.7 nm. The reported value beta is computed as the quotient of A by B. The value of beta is 0.6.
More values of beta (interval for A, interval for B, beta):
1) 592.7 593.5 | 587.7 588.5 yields 1.1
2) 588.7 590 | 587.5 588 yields 1.9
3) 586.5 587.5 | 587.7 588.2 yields 2.2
